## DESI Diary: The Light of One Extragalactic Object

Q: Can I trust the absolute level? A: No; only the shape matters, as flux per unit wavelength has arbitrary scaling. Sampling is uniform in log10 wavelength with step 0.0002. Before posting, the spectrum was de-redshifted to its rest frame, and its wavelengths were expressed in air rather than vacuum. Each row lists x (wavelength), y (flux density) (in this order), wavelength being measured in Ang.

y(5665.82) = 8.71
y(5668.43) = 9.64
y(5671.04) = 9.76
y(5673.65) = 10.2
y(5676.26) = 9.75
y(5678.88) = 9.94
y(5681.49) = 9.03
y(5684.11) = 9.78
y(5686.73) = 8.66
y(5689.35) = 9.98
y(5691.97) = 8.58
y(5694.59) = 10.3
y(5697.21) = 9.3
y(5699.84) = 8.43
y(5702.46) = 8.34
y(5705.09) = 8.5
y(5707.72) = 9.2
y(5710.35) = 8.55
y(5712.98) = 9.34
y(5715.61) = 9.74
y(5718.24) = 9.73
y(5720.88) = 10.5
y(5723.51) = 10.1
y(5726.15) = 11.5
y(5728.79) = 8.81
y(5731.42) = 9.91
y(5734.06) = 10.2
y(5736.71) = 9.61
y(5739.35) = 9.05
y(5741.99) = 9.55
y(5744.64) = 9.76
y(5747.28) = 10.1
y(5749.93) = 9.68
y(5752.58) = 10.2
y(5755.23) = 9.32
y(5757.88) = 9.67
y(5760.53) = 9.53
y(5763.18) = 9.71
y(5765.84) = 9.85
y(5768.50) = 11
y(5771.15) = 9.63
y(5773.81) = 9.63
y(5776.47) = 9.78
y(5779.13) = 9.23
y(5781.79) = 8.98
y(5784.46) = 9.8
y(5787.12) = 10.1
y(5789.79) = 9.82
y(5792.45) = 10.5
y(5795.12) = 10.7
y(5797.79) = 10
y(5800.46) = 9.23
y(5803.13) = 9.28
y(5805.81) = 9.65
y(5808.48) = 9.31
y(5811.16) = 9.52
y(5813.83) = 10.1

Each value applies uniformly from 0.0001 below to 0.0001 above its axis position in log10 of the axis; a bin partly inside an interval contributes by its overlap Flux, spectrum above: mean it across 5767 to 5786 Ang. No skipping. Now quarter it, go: 2.43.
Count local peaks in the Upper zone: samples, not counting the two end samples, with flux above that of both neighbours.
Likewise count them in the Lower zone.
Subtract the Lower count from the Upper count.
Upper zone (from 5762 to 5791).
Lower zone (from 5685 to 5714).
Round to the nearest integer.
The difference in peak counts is 0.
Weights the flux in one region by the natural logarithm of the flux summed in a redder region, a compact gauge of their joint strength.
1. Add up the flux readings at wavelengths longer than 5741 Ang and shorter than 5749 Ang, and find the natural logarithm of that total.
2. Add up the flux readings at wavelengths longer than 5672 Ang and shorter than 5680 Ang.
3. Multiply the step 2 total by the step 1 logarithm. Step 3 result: 101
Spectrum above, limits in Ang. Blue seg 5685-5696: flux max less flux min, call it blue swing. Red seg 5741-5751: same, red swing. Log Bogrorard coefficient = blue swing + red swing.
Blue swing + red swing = 2.3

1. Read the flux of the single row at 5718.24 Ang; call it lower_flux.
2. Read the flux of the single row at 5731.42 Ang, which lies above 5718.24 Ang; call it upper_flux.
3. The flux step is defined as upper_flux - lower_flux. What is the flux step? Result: 0.2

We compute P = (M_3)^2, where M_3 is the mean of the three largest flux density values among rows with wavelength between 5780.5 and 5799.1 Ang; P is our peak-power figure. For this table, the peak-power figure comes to 109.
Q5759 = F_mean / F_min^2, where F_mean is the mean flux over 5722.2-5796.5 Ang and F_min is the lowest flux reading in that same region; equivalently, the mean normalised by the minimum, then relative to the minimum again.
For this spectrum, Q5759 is 0.127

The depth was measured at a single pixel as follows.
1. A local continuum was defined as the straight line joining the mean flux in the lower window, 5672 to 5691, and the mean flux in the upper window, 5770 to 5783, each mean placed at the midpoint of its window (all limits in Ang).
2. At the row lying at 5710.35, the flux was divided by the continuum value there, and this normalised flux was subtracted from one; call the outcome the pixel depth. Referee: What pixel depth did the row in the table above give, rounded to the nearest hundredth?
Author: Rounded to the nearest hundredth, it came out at 0.11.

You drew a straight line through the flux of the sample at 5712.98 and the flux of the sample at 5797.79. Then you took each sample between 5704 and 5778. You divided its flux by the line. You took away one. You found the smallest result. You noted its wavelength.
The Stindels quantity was 5705.09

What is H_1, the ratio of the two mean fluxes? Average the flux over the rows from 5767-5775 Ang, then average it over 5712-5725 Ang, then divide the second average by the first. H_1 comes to 0.98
